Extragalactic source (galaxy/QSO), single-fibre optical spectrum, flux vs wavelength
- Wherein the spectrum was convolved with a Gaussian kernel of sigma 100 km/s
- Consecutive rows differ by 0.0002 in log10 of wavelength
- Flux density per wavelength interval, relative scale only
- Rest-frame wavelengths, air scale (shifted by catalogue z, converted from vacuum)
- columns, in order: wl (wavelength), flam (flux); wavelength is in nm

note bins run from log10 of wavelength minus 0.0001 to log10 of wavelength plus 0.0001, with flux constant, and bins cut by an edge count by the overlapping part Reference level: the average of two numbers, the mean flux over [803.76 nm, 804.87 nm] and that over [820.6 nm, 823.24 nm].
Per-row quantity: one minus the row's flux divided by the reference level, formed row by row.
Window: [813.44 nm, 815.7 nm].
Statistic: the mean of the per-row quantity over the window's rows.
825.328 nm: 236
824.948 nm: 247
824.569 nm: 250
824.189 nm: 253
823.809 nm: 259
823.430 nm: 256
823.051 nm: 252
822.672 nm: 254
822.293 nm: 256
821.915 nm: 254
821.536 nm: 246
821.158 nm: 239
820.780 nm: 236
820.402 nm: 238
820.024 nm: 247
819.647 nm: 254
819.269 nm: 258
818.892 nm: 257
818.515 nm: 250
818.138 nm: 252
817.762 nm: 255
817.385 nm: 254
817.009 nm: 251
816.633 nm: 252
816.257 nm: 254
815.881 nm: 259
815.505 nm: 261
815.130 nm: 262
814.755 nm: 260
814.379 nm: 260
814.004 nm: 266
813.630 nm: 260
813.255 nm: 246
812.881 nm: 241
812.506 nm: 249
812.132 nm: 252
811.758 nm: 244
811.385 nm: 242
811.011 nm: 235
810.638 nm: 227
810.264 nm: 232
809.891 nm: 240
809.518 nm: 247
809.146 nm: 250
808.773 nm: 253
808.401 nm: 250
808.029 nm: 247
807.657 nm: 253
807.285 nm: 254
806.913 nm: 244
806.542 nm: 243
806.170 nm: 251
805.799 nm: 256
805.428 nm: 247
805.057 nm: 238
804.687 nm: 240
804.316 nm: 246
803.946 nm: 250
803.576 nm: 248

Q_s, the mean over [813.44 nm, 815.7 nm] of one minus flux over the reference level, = -0.060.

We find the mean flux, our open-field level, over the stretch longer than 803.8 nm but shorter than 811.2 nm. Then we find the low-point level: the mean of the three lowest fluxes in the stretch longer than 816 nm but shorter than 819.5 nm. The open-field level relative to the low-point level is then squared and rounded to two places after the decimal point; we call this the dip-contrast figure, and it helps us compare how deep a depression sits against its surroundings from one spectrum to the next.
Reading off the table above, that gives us 0.95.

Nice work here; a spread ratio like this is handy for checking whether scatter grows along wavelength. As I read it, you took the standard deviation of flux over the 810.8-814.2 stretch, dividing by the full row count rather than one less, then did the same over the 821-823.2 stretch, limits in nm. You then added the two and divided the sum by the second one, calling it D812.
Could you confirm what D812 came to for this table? 2.6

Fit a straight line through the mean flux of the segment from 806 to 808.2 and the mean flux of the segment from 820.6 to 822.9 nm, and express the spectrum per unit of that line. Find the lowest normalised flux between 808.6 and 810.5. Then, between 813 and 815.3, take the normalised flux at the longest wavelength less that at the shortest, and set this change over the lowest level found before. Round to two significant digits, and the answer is 0.070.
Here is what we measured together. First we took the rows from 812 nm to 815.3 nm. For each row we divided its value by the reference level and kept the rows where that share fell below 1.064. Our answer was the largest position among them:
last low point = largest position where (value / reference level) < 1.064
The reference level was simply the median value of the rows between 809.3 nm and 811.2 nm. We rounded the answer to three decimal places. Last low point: 813.255 nm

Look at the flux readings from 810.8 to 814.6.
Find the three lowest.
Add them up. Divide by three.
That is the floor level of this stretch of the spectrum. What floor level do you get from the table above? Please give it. 239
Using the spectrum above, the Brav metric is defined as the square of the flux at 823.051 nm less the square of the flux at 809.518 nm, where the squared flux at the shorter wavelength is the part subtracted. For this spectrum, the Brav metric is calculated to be 2495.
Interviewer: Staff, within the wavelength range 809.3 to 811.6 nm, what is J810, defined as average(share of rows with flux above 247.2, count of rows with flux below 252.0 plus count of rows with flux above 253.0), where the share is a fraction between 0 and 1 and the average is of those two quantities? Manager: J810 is 3.0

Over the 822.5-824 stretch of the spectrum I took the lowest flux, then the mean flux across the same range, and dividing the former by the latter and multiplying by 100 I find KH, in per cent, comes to 98.7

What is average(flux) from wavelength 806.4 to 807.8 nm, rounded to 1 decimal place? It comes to 248.5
